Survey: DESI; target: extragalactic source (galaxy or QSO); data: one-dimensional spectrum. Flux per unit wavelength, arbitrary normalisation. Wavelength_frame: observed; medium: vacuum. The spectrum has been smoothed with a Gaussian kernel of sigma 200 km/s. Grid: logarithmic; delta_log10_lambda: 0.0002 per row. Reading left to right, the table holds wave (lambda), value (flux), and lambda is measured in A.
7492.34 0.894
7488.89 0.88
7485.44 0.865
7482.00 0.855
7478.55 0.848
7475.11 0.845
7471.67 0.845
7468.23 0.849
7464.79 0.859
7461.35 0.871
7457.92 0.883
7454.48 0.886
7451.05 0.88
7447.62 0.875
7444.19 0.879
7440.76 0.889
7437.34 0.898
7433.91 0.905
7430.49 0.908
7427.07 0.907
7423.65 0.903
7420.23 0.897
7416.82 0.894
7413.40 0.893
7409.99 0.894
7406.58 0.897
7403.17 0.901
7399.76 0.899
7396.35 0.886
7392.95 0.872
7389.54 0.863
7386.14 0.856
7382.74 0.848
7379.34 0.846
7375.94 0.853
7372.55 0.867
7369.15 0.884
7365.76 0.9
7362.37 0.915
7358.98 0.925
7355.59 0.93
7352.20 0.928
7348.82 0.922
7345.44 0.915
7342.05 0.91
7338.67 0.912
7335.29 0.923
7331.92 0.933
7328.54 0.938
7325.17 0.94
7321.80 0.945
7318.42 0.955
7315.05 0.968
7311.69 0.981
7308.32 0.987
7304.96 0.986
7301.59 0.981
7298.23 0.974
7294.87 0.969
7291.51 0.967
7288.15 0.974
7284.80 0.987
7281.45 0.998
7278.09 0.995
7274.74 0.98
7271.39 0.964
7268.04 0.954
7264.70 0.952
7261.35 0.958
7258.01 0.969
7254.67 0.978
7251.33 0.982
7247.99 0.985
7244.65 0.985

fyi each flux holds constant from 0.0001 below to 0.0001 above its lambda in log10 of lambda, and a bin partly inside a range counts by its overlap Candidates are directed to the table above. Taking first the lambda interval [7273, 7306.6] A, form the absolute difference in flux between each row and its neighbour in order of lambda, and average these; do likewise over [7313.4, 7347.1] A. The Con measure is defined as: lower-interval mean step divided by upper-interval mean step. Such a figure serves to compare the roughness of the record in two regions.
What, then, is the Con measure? 1.1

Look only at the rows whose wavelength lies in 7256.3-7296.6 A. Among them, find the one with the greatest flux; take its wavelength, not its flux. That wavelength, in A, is 7281.45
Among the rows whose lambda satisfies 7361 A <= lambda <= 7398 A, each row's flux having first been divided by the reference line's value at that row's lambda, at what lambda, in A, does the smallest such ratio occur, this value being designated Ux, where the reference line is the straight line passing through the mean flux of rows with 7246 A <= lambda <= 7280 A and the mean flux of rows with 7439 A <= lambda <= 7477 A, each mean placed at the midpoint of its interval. 7379.34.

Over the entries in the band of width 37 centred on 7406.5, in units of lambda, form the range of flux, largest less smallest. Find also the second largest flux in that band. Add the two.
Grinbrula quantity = 0.94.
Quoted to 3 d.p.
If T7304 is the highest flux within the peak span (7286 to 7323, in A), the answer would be 0.987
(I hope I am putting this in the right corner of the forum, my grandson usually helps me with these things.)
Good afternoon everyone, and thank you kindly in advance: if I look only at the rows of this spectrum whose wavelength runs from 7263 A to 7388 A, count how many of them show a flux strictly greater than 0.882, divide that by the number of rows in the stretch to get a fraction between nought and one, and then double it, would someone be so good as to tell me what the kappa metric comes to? 1.7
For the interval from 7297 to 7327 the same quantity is 2.0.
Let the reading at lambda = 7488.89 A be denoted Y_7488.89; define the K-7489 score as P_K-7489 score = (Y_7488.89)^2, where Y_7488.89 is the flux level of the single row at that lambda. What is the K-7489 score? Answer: 0.77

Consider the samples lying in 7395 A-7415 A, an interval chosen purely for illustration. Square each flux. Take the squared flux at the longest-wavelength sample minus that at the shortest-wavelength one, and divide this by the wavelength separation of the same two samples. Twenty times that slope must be 0.01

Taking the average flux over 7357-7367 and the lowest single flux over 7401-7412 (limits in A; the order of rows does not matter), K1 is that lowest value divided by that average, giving 0.98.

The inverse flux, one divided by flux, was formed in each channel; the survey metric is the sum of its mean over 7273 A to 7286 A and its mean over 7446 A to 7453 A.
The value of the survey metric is 2.15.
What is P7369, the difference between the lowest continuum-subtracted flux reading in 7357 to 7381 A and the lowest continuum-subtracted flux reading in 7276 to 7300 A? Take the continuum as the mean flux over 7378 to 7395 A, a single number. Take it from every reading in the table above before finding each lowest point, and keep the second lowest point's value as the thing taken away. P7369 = -0.12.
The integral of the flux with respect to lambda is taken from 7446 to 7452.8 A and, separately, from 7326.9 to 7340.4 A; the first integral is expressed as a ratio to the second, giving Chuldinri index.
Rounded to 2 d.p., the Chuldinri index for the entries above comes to 0.48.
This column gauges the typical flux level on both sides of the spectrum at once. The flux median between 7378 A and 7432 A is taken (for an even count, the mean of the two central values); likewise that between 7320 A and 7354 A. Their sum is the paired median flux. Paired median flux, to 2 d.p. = 1.82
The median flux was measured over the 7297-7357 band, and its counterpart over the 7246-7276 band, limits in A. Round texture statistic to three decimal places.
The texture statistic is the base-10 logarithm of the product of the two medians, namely -0.041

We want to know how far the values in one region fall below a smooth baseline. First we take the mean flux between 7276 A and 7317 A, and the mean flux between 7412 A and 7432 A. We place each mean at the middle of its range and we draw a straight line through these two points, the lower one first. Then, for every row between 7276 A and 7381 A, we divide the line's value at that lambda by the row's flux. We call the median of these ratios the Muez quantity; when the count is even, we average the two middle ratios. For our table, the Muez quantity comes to 1.02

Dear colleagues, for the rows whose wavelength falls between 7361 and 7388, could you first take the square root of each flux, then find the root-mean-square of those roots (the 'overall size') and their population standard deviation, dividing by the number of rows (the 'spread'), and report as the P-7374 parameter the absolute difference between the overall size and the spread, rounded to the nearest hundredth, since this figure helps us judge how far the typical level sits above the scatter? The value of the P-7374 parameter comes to 0.92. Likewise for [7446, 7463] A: 0.93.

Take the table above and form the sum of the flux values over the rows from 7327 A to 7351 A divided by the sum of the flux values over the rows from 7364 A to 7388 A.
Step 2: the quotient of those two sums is 1.07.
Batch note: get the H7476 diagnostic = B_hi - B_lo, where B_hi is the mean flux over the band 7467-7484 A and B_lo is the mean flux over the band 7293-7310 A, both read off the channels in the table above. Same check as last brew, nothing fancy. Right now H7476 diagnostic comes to -0.13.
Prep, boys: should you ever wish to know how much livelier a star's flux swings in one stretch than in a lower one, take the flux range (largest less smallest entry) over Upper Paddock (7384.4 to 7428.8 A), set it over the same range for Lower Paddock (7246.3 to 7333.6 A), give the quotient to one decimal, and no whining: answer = 0.8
